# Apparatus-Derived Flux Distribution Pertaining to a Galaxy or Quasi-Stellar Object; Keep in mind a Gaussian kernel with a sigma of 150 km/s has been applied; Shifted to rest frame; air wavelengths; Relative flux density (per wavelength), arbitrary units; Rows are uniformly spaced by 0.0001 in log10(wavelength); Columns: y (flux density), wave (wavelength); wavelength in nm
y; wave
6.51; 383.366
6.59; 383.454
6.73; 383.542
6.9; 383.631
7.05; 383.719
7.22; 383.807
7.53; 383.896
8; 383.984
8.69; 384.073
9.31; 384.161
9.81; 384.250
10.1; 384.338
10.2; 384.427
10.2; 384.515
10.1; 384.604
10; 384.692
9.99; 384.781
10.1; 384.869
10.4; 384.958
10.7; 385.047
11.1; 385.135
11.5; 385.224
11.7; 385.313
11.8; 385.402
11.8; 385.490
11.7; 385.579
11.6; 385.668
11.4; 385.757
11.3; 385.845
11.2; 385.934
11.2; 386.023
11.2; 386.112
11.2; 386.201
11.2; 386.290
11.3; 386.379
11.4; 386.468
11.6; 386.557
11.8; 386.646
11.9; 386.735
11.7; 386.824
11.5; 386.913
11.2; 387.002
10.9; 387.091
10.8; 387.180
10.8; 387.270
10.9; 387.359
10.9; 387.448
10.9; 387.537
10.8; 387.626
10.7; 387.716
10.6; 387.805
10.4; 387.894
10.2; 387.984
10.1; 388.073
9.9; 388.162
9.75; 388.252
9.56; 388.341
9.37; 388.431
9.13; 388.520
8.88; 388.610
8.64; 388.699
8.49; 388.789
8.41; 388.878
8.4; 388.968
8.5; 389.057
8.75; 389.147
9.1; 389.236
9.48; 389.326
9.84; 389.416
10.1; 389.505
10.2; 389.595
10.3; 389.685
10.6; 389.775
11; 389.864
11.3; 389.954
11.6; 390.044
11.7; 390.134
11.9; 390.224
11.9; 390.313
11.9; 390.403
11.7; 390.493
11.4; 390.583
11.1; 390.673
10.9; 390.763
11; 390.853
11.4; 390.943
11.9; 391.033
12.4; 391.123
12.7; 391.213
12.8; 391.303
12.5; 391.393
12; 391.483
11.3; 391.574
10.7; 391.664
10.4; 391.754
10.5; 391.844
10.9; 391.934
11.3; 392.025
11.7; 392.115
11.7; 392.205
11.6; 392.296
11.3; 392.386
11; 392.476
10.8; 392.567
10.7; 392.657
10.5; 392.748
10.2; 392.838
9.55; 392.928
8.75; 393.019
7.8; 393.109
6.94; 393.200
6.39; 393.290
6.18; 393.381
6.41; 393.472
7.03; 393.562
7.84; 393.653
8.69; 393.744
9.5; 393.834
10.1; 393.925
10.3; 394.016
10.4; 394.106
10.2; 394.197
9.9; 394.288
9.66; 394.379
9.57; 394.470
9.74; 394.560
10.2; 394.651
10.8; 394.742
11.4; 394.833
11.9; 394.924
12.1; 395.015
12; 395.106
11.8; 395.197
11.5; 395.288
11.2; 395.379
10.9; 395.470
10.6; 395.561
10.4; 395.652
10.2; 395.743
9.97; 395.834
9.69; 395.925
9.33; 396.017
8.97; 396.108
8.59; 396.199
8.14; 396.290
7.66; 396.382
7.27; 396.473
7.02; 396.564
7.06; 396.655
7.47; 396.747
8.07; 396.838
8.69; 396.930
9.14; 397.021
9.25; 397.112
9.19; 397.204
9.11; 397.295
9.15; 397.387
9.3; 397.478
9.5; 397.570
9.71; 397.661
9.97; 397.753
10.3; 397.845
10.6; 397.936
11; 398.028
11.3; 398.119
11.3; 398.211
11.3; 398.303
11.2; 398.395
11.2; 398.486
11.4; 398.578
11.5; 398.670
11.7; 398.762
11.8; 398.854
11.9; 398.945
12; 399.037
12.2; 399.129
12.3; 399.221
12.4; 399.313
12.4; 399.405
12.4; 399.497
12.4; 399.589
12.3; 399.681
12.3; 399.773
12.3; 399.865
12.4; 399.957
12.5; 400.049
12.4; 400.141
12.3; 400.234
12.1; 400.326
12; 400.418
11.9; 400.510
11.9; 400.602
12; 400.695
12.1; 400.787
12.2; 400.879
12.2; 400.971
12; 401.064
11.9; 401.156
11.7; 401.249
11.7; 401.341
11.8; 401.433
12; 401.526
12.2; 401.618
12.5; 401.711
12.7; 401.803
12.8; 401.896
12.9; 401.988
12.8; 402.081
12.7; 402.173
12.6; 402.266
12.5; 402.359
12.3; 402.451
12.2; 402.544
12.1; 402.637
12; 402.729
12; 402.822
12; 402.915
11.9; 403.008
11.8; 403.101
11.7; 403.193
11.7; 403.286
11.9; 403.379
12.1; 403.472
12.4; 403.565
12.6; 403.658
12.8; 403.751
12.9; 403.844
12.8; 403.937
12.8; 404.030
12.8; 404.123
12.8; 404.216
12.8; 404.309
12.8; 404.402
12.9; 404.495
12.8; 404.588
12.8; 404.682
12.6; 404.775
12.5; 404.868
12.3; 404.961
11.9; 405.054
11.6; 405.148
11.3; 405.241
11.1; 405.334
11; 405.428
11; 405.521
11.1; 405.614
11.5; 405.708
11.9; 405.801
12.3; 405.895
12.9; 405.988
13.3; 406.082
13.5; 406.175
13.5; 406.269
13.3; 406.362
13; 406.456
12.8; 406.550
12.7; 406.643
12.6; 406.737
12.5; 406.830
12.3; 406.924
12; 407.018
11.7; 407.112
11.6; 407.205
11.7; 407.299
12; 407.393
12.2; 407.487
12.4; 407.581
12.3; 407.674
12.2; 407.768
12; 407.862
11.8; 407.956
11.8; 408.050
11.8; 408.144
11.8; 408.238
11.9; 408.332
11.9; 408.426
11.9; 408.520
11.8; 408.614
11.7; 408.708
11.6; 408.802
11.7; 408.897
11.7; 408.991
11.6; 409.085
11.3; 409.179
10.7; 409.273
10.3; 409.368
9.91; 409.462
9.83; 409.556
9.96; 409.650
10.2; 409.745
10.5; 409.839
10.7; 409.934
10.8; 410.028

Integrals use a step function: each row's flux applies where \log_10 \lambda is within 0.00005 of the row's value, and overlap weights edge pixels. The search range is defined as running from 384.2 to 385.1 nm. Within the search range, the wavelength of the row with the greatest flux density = 385.047 nm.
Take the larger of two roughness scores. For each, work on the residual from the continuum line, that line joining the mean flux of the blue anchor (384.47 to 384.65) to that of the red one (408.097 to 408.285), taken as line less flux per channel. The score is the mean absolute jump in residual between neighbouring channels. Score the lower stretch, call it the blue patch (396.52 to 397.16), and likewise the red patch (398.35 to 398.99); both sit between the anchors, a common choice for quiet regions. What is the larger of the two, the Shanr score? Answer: 0.37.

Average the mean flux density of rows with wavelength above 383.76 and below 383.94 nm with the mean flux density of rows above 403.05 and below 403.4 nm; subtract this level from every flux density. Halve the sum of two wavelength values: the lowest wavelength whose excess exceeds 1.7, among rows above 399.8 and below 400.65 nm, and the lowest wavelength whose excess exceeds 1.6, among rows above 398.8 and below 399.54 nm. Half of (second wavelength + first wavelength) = 399.36 nm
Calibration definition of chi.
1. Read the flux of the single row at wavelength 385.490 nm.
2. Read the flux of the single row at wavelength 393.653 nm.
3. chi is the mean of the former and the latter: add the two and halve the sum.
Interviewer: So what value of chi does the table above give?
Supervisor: 9.8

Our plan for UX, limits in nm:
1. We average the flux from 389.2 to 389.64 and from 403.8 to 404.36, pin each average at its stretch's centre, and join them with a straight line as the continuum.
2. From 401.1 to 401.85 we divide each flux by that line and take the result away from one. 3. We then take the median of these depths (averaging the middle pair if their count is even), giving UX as 0.02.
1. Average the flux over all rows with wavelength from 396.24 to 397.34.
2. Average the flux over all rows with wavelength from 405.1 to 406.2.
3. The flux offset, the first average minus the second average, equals -3.7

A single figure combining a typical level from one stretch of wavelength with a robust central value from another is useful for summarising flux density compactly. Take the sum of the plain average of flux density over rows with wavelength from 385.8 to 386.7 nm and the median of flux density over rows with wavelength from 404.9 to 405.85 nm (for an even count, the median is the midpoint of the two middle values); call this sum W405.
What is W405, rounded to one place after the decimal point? 22.7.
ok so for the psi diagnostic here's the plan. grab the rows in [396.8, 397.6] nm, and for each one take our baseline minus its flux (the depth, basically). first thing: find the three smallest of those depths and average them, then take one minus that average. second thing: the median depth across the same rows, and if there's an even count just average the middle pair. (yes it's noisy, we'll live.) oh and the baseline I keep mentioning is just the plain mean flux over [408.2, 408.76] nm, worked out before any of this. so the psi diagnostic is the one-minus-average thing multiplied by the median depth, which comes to -4.0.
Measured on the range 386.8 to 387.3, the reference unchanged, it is 0.5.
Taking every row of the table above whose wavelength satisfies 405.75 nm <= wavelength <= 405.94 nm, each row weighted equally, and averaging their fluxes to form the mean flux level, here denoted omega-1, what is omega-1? 12.1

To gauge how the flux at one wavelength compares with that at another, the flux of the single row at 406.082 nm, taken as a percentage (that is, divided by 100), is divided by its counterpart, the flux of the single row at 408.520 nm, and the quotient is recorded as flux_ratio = 0.0112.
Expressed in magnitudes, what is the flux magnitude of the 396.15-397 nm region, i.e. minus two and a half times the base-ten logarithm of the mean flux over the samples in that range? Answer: -2.23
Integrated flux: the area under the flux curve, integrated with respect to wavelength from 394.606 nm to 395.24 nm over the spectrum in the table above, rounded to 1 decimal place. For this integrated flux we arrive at 7.3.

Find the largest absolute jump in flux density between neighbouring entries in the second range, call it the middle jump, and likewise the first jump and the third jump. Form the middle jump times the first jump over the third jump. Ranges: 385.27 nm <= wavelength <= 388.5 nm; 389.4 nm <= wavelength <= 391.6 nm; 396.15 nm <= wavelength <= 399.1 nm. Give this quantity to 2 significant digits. 0.34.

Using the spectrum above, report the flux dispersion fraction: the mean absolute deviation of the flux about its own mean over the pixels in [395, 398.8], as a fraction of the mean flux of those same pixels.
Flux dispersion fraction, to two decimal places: 0.12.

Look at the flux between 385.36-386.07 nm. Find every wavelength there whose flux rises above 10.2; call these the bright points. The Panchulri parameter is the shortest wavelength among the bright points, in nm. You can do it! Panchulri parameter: 385.402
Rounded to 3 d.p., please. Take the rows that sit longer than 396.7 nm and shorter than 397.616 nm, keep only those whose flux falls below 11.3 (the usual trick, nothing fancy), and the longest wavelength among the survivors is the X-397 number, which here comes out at 397.570 nm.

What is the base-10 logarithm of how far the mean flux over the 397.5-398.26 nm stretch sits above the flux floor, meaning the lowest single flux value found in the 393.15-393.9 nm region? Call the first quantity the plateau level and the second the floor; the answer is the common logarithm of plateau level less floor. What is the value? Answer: 0.63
